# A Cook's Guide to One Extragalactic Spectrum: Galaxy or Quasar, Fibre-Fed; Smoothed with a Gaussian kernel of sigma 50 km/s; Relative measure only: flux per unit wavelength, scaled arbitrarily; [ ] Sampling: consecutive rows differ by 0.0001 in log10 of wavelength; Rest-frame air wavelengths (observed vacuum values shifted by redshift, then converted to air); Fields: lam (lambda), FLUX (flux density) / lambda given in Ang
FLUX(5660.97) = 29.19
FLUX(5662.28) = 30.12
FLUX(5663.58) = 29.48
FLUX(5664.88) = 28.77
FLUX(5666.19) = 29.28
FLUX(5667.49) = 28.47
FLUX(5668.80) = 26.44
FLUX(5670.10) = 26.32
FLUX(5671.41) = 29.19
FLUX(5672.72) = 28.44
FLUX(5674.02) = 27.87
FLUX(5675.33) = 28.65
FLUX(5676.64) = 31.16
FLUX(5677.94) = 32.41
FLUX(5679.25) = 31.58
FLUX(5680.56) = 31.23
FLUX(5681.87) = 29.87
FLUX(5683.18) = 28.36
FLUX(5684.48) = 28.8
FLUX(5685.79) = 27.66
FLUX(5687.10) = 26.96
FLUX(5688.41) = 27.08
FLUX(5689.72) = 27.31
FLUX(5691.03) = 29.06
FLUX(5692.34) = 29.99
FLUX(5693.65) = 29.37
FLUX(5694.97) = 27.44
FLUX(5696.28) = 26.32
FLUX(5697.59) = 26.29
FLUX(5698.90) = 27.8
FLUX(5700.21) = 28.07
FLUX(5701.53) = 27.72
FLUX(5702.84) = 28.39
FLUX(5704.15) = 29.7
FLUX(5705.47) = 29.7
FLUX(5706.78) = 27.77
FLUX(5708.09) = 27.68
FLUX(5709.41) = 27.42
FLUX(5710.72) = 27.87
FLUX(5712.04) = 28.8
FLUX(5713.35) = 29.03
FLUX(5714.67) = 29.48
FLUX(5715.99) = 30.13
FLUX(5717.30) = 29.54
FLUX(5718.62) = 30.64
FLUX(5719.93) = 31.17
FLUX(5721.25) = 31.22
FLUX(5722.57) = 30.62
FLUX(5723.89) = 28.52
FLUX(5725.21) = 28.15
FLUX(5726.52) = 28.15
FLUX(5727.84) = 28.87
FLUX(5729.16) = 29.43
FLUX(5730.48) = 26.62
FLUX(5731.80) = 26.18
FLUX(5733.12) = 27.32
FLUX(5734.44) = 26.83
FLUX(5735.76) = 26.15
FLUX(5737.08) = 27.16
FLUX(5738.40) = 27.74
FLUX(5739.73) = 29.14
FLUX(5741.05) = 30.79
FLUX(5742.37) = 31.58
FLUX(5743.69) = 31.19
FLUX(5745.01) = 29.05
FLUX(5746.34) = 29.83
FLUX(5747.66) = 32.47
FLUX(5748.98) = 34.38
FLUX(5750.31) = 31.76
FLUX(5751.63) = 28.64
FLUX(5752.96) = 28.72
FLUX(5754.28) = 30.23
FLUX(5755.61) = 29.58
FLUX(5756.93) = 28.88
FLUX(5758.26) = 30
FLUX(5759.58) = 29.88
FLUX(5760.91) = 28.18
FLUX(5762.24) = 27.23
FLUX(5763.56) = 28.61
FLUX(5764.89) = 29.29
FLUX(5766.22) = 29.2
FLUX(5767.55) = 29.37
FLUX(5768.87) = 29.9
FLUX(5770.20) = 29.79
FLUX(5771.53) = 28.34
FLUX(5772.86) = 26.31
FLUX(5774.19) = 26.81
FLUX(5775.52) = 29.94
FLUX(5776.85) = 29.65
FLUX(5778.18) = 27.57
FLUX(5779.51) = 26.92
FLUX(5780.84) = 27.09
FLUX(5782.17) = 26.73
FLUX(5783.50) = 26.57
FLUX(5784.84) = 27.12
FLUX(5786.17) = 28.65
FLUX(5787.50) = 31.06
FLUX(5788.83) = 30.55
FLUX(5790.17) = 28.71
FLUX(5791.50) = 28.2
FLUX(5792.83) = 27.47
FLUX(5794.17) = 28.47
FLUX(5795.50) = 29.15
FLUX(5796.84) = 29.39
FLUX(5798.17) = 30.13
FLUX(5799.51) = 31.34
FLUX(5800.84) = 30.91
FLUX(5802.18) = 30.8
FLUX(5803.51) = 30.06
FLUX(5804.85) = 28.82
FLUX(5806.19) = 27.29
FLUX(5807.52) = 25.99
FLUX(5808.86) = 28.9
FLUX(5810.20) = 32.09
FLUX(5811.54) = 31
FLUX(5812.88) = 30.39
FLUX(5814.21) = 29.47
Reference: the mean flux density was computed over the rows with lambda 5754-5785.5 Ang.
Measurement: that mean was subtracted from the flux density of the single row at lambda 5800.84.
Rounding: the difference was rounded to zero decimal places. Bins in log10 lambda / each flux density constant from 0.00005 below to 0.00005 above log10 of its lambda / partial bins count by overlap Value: 2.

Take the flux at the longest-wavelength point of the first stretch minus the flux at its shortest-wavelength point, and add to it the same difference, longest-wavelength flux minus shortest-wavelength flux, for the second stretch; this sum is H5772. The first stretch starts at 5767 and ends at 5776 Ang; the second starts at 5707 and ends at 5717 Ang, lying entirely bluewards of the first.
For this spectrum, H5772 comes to 3.0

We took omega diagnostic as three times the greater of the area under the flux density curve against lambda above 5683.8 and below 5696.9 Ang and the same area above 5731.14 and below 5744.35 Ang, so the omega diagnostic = 1126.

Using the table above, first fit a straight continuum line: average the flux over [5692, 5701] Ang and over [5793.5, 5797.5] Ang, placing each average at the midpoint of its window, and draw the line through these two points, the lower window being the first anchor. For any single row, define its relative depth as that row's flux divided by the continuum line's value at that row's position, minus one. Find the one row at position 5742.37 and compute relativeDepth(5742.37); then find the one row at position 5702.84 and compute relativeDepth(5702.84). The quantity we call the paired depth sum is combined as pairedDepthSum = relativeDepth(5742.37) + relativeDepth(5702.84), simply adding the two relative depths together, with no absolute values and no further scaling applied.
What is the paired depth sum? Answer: 0.13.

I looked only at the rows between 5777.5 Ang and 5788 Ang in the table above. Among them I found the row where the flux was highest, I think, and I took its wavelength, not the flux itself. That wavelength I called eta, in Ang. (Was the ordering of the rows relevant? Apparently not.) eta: 5787.50 Ang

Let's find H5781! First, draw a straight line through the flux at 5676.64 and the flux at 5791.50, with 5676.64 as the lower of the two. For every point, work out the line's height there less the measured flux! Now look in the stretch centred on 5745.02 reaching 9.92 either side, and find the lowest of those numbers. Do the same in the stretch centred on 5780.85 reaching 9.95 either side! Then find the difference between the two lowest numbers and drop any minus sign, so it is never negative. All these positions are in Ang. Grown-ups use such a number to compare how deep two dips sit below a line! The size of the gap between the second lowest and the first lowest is 2.3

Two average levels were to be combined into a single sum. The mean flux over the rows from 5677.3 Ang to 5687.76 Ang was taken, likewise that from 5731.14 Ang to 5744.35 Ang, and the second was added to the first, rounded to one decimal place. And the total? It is 58.0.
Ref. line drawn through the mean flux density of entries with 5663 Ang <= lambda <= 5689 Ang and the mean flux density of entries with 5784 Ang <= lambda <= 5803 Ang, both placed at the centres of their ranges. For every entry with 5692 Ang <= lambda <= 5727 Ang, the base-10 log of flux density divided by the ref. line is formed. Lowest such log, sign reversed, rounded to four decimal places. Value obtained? 0.0426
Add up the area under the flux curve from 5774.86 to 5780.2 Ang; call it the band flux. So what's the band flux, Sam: 152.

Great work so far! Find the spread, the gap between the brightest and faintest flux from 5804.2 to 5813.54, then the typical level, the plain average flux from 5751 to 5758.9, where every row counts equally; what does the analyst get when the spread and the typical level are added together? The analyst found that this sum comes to 35.4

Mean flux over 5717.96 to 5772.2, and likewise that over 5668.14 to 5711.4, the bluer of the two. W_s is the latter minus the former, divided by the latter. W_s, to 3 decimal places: -0.028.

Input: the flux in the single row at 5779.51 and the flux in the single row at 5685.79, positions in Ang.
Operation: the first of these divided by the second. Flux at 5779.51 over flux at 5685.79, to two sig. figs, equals 0.97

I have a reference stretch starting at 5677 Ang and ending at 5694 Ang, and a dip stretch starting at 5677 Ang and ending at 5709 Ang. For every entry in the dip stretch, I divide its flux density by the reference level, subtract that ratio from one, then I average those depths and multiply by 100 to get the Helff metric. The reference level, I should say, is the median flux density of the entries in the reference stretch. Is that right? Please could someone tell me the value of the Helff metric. 2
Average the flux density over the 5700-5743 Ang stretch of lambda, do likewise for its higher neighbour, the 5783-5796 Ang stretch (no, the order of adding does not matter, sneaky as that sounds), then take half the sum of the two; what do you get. 28.7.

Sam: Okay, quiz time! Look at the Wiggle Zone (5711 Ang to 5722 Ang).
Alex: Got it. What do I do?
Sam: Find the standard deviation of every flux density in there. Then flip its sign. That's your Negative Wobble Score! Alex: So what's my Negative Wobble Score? -0.9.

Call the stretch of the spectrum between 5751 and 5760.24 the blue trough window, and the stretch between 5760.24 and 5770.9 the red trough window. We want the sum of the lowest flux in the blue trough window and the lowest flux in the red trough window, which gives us 56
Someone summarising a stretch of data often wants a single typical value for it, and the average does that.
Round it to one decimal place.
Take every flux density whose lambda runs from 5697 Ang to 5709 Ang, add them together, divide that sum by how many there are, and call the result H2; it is 28.1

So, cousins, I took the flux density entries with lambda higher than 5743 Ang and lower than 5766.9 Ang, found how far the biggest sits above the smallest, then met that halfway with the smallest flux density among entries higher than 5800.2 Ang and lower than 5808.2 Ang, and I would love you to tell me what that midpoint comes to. 16.6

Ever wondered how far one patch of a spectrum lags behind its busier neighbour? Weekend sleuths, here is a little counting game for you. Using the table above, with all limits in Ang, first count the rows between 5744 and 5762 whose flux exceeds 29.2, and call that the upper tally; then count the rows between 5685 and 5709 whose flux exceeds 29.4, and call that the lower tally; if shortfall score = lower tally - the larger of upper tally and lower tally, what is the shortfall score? -5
